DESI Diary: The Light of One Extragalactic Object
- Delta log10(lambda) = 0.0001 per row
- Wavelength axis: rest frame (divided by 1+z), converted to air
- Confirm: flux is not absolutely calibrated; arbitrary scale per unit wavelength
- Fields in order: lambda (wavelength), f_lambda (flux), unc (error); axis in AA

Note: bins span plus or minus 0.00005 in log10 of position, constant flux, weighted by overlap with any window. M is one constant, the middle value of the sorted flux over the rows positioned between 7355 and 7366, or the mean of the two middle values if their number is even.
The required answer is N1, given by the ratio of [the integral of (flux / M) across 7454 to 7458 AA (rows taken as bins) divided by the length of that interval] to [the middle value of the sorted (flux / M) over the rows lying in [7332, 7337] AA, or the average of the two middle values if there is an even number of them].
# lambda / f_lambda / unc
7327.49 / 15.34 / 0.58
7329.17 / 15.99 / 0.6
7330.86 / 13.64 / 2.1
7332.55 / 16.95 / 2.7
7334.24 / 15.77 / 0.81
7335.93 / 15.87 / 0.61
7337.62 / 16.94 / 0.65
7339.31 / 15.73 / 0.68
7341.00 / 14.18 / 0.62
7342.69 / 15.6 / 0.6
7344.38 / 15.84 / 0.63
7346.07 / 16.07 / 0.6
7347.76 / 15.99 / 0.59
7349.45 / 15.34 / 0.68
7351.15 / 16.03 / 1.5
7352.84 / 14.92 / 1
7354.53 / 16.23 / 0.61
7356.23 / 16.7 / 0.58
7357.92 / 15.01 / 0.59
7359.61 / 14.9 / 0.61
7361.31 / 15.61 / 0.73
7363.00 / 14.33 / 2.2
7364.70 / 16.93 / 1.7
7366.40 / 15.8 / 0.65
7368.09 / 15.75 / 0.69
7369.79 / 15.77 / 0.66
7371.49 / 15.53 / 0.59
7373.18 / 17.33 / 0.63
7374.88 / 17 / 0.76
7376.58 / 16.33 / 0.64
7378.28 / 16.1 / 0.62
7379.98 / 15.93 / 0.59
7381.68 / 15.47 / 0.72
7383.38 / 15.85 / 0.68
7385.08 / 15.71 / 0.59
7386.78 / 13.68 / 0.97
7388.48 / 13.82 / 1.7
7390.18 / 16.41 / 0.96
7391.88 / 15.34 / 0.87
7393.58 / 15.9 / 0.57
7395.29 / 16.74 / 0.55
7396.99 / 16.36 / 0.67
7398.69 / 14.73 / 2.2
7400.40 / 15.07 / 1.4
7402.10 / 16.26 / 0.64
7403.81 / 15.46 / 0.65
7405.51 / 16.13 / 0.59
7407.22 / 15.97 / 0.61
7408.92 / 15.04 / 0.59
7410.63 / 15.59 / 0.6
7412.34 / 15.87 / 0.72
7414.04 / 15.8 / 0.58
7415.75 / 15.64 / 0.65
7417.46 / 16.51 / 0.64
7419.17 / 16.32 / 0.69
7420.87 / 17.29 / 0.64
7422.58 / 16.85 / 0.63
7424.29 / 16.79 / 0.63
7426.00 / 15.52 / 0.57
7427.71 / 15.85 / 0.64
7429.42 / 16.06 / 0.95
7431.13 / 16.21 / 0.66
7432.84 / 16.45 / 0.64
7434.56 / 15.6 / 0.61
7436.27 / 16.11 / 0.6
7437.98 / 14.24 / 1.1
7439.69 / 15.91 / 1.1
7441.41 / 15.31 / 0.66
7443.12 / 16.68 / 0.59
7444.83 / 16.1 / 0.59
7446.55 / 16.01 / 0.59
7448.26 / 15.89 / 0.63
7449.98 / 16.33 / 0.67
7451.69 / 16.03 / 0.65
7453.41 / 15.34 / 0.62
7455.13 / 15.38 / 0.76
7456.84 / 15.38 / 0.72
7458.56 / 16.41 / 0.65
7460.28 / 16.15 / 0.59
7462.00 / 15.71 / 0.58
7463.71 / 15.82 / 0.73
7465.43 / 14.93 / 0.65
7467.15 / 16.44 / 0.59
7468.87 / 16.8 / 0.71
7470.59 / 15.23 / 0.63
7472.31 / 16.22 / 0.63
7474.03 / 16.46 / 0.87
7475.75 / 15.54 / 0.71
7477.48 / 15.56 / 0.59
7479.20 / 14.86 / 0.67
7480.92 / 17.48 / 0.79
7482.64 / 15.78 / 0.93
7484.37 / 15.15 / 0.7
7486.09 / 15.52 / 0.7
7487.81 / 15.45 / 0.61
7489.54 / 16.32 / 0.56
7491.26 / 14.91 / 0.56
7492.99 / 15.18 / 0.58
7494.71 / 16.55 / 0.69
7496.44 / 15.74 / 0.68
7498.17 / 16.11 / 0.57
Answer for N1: 0.974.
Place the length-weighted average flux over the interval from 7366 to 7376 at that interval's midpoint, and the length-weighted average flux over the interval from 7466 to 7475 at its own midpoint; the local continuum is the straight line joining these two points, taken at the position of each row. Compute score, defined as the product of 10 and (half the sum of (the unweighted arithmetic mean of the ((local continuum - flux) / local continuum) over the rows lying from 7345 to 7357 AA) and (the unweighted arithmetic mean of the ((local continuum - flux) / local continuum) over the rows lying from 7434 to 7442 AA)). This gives 0.34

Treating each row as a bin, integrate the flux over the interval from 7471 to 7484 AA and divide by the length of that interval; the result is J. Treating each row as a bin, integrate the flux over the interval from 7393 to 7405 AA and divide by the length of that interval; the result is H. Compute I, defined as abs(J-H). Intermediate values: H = 15.8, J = 15.9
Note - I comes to 0.13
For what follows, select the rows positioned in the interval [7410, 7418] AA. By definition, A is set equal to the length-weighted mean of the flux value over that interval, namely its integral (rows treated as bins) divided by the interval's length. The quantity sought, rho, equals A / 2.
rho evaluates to 7.93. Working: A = 15.9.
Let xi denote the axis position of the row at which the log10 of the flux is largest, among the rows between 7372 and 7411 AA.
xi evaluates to 7373.18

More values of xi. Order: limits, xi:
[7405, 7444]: 7420.87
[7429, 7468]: 7443.12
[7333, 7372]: 7337.62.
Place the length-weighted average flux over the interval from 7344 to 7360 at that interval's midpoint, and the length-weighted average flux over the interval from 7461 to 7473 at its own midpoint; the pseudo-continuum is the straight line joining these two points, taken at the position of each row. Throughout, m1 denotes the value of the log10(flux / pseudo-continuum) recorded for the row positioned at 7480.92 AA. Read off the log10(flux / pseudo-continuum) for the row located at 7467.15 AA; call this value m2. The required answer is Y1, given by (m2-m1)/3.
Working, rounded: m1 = 0.041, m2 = 0.015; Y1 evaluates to -0.009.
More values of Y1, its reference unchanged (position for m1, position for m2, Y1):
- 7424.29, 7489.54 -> -0.005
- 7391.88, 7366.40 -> 0.005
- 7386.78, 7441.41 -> 0.016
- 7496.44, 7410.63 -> 0.000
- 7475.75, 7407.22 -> 0.005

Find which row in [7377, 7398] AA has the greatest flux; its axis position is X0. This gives 7395.29 AA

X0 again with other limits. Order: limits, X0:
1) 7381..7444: 7420.87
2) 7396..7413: 7396.99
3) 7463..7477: 7468.87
